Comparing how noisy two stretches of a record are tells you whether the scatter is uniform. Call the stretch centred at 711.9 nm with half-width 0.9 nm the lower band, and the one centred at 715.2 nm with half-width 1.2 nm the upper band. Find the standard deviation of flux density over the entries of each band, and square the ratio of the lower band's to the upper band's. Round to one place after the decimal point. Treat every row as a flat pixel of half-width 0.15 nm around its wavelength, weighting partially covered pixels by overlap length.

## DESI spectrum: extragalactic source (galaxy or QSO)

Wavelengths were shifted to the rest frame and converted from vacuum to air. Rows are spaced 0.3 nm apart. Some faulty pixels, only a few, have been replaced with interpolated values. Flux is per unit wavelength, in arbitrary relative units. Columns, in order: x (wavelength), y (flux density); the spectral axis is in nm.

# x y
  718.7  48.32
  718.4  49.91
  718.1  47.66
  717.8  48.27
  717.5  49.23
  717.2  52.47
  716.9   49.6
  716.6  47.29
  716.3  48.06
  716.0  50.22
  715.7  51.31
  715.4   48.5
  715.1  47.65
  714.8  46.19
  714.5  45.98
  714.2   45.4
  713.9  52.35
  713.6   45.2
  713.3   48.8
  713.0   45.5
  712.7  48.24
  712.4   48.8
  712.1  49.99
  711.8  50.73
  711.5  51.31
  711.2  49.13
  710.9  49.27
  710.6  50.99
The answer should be 0.3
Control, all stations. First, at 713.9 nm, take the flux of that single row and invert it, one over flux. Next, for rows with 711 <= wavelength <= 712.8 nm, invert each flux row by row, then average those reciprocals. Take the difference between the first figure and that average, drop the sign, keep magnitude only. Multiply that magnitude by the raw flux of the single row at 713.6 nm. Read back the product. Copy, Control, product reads 0.046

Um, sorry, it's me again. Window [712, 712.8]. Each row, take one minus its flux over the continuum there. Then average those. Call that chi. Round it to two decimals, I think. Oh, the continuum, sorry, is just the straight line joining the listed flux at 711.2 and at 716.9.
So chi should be 0.00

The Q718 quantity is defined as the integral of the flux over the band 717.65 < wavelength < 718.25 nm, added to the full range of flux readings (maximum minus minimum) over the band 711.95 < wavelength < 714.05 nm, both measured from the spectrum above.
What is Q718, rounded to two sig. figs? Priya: 36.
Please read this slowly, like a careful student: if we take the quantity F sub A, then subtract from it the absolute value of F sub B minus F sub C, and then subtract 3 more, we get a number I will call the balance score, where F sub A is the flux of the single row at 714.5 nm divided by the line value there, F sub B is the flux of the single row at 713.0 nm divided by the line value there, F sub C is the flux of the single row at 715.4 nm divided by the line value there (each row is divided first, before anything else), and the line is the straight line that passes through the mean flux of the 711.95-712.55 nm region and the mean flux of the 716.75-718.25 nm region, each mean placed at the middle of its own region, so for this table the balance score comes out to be -2.13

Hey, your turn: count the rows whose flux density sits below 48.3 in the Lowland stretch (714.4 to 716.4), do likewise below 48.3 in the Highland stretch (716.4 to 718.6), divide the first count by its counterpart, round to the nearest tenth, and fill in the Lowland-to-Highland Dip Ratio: 1.3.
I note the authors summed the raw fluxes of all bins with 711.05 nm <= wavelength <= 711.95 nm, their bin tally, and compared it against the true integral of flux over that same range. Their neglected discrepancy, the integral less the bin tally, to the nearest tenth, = -105.8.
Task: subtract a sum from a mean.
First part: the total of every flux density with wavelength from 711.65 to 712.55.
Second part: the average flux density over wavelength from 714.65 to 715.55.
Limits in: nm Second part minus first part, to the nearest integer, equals -102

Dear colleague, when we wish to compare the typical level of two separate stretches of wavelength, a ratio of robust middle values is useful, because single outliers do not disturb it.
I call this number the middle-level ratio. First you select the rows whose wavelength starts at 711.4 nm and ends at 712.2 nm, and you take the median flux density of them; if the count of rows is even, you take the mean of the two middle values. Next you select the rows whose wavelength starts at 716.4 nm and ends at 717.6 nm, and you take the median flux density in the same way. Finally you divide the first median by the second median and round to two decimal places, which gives 1.03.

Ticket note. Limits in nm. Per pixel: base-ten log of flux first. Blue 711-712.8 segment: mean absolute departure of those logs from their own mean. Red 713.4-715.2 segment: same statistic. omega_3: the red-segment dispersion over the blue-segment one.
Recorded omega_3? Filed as 2.0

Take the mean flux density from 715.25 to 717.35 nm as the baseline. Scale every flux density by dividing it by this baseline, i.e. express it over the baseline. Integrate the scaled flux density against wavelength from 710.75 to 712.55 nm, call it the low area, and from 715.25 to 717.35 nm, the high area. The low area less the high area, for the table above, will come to -0.29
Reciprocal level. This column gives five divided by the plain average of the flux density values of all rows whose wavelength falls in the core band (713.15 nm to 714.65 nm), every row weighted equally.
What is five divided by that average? 0.1052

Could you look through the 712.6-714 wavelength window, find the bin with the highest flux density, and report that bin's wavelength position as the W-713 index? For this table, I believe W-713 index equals 713.9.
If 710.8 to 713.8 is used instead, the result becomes 711.5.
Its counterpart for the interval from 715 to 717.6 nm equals 717.2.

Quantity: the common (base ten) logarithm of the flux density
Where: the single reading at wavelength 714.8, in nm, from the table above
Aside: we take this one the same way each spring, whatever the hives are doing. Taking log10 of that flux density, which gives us 1.66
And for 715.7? 1.71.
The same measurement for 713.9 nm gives 1.72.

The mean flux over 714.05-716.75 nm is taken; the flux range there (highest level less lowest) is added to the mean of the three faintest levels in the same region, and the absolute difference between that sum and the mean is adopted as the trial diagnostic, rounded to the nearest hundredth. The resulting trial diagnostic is 3.92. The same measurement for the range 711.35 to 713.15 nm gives 4.23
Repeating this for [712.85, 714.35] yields 5.07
